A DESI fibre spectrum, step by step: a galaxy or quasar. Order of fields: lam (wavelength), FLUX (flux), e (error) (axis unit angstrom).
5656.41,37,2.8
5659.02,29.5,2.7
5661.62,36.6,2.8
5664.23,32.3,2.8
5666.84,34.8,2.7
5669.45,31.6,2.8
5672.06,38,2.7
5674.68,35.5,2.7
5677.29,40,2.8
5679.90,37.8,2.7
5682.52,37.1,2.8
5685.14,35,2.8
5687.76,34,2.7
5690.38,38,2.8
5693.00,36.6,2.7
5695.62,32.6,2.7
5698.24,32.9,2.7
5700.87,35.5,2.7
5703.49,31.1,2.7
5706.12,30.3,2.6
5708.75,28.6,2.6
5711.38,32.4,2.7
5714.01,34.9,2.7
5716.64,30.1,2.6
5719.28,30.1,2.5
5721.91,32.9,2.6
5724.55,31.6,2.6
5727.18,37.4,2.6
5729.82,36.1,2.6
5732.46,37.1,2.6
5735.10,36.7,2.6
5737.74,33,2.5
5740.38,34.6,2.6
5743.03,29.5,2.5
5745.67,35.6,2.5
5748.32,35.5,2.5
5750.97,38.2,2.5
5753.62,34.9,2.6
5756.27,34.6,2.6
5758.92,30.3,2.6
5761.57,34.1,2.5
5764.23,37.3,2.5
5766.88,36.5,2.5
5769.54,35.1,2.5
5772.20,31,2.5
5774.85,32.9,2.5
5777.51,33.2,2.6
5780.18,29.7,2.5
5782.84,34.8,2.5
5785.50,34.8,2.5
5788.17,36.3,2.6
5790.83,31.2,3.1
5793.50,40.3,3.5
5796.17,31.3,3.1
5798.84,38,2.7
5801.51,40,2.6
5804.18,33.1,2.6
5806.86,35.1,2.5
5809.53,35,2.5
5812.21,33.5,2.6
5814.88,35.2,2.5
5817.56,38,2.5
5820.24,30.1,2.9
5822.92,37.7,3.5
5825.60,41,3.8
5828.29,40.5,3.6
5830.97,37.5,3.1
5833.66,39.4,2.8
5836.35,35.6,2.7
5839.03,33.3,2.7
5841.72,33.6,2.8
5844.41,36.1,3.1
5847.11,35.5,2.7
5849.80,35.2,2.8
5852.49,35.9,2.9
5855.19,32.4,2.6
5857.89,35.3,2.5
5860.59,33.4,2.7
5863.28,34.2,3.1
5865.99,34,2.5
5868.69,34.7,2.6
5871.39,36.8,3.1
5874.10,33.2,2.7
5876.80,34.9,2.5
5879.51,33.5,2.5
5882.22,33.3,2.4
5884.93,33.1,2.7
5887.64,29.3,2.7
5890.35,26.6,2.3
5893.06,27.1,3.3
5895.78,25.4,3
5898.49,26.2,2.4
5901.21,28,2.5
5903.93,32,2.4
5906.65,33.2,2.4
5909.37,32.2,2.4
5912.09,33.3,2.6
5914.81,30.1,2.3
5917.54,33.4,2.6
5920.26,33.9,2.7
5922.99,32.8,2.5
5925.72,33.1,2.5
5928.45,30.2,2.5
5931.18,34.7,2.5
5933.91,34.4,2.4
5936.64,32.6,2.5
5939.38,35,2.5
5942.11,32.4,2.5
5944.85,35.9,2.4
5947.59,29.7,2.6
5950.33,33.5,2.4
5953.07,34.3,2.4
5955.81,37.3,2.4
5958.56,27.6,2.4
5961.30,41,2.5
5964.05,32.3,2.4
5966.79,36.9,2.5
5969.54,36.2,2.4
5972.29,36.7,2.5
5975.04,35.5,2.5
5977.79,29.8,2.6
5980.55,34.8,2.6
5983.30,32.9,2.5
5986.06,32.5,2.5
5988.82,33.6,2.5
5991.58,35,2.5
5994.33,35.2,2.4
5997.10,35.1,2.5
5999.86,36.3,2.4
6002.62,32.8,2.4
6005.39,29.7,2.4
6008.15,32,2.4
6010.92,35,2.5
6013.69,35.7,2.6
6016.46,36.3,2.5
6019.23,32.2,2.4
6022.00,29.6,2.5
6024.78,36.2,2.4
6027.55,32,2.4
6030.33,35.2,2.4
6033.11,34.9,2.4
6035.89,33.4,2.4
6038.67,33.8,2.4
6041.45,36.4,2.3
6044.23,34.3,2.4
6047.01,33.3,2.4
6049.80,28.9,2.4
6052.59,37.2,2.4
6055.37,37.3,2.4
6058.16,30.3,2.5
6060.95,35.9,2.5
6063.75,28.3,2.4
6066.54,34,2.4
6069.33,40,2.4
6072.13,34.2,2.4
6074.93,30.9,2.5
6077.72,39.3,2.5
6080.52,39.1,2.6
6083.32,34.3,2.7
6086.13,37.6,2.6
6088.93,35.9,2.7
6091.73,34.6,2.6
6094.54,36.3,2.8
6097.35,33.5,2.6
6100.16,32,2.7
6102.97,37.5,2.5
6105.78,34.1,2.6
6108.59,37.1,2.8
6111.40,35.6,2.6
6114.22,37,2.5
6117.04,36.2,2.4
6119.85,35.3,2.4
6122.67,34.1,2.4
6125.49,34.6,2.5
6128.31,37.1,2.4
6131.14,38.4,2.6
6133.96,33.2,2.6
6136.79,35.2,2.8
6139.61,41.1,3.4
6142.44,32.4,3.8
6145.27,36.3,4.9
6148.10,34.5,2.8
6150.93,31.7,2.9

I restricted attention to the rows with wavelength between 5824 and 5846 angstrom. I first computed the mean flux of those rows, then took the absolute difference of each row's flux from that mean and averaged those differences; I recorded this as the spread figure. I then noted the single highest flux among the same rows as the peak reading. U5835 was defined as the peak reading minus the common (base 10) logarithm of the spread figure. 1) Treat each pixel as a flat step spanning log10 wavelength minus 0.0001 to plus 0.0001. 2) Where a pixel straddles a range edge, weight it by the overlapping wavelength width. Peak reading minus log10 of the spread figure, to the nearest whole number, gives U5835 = 41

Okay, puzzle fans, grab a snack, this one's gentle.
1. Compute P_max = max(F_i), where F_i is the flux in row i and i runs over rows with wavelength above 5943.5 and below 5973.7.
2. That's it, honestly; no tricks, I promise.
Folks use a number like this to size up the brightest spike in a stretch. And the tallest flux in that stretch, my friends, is 41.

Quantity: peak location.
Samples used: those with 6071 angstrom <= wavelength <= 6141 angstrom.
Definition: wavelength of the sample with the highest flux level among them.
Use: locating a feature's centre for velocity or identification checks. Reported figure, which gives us 6139.61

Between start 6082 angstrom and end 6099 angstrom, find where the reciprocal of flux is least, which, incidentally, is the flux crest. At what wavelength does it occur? 6086.13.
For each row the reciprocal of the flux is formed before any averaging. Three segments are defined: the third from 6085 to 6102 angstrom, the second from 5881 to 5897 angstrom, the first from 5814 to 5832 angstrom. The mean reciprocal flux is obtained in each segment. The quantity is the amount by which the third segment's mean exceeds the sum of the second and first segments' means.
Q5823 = -0.033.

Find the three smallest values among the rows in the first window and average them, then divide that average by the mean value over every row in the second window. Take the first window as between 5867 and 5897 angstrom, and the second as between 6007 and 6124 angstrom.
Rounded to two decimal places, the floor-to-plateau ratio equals 0.76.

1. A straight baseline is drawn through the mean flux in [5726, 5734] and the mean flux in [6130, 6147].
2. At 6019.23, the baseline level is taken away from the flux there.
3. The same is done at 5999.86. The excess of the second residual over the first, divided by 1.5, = 2.7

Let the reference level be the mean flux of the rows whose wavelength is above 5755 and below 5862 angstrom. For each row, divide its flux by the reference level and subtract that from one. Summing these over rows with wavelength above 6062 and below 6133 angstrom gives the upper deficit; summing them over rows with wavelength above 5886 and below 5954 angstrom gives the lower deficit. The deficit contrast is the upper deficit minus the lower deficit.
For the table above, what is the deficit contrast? -2.8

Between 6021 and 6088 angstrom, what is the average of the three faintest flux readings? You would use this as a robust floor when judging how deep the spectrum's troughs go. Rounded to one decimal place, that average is 28.9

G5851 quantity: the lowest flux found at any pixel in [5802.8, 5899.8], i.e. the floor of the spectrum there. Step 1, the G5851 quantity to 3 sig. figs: 25.4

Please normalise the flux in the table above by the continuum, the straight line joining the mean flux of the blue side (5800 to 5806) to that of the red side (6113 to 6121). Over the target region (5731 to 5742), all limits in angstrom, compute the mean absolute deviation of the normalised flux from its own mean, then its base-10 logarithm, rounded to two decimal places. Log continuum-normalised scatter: -1.37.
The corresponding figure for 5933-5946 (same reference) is -1.46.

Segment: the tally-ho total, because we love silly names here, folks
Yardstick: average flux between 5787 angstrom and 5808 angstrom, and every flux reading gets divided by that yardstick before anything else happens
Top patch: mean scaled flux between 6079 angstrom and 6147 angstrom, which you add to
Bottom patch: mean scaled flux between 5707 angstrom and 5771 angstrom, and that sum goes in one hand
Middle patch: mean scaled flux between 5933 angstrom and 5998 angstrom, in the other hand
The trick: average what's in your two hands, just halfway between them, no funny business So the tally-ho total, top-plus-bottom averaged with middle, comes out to 1.46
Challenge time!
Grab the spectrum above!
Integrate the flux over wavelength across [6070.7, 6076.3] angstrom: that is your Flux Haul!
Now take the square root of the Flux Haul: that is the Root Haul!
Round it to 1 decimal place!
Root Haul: 13.5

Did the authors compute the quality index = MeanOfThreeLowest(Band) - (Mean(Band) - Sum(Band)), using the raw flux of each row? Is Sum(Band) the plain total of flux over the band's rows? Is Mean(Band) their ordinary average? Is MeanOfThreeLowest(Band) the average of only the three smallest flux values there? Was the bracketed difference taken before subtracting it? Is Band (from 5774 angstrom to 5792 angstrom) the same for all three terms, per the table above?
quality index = 231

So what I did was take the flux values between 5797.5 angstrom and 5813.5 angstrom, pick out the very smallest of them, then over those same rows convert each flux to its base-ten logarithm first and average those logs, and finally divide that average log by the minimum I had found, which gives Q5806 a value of 0.0469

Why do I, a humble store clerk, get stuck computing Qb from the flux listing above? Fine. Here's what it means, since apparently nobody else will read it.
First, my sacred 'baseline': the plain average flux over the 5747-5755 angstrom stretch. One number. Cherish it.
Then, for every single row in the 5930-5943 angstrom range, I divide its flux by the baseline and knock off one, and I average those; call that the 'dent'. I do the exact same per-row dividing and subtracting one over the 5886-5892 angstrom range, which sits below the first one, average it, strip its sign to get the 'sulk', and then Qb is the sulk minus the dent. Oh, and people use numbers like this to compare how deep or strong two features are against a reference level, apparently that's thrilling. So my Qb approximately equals 0.29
